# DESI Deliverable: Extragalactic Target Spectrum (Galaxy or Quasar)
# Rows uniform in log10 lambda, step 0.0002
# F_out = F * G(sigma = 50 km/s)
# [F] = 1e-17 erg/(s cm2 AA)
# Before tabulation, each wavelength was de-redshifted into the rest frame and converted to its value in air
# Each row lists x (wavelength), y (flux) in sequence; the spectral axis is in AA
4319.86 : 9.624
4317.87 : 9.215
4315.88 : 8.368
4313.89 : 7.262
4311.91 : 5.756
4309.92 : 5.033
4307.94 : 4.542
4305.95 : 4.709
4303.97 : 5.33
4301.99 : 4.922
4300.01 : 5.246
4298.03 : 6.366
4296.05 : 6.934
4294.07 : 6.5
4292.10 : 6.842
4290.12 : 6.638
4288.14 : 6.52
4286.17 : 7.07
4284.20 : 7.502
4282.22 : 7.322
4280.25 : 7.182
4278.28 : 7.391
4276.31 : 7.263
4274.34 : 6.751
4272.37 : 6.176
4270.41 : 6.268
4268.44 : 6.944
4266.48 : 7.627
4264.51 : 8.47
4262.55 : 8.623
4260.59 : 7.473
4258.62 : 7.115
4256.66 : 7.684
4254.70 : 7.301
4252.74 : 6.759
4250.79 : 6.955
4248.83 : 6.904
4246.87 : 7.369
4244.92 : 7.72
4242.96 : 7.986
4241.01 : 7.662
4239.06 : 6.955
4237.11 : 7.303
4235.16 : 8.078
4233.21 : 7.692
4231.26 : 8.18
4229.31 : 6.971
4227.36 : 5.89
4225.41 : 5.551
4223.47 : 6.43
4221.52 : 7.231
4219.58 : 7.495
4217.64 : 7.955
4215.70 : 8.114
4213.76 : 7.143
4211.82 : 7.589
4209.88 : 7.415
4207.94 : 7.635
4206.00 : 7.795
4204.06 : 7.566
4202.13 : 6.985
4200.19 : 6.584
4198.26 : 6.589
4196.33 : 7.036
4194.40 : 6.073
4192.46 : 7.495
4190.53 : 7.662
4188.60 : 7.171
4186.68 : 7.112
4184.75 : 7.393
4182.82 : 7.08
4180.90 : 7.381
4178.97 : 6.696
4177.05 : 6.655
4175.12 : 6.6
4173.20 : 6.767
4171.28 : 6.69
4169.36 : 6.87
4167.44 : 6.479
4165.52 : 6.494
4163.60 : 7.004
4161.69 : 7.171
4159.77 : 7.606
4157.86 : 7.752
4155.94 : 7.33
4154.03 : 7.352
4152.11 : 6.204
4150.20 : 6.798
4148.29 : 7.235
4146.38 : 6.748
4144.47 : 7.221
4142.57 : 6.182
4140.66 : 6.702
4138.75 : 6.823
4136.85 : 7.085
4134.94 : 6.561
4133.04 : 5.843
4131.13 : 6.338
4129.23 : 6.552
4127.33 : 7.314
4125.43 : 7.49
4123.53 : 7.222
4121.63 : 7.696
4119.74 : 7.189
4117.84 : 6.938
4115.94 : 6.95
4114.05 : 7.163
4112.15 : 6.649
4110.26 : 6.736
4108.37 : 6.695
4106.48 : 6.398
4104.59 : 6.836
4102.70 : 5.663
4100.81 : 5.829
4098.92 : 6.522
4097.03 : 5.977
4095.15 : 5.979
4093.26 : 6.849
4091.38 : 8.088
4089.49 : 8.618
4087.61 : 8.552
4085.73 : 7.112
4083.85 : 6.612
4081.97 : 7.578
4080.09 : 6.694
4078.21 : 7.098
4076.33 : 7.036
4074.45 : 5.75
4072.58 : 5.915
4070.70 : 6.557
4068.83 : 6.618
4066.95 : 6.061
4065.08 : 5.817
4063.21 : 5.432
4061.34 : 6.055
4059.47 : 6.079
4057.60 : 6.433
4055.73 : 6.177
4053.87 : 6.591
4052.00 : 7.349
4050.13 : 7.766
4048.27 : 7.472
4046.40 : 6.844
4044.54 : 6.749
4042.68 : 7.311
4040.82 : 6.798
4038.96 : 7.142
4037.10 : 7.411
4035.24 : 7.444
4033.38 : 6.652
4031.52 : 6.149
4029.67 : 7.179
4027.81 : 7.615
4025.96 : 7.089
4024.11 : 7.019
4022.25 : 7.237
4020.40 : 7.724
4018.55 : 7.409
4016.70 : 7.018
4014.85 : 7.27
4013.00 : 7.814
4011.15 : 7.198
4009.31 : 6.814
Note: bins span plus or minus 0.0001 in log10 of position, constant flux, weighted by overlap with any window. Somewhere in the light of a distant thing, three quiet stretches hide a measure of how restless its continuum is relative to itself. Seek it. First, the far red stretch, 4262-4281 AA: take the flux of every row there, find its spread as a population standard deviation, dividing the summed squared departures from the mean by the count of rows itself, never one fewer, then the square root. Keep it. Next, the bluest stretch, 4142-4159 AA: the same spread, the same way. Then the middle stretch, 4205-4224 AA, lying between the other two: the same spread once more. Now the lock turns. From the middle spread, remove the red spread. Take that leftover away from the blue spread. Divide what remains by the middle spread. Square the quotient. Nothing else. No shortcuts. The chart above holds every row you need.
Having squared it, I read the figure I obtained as 3.4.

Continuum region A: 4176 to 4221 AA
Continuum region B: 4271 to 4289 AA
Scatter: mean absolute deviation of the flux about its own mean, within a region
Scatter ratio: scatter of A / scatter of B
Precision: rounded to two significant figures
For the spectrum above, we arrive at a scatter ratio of 1.1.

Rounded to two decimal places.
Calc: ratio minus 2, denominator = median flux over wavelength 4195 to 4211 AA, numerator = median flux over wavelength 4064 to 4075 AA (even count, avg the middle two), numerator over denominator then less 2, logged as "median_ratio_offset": -1.17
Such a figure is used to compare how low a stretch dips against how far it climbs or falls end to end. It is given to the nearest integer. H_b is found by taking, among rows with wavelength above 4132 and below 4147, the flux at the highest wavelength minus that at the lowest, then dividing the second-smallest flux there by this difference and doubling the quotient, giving 14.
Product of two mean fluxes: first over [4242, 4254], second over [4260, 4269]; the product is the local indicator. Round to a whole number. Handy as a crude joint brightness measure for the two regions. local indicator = 57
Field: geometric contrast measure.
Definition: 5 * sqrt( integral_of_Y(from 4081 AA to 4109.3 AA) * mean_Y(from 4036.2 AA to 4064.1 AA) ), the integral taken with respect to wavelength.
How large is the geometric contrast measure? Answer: 182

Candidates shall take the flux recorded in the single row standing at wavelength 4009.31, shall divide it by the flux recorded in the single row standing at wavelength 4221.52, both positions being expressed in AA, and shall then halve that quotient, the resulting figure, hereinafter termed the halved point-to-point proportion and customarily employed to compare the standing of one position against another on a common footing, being 0.471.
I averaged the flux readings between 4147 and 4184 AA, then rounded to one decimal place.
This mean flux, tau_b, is 7.0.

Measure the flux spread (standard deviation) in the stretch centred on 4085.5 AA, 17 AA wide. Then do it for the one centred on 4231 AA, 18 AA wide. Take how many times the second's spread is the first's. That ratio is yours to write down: 1.2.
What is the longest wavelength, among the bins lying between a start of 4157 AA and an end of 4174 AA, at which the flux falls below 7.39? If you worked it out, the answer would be 4173.20 AA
